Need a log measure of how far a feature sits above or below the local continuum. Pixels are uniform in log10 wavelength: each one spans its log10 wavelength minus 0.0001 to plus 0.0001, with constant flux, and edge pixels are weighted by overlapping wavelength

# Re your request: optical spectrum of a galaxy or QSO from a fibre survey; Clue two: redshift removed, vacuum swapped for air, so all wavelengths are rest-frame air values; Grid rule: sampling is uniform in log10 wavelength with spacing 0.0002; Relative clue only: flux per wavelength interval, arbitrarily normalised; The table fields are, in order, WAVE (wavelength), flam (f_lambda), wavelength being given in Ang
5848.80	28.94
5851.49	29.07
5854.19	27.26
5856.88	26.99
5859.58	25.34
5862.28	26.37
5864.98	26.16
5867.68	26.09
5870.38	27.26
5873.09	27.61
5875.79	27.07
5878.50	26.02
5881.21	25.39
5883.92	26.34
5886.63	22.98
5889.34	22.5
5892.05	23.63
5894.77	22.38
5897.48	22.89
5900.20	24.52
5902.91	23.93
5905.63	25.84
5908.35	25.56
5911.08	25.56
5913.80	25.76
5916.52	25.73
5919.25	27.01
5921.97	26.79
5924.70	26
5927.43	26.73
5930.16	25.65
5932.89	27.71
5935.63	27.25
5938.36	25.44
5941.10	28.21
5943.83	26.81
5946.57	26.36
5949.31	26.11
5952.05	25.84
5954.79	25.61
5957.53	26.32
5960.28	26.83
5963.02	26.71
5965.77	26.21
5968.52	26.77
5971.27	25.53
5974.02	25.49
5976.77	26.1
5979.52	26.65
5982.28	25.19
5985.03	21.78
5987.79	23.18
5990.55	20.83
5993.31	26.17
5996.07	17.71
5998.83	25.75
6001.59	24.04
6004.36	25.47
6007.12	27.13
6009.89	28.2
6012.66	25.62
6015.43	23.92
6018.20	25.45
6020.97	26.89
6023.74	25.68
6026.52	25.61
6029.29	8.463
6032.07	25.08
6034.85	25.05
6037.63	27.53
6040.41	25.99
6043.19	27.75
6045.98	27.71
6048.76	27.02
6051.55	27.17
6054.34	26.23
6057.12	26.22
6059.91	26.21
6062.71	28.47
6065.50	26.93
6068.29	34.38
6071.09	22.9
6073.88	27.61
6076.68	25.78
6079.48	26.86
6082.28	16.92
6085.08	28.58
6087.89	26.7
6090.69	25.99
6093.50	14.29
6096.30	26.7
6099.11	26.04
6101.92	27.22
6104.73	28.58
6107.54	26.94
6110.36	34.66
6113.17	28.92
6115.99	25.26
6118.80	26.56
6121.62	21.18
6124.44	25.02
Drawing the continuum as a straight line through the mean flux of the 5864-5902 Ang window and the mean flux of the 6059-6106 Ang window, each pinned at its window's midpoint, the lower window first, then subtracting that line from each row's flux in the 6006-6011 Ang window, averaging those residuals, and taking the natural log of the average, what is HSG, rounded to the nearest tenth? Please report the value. 0.7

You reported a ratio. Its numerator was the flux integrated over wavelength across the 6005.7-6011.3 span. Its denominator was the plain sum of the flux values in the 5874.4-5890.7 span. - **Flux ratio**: 1.0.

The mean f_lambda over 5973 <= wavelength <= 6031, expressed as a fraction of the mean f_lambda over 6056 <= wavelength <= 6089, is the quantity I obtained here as 0.91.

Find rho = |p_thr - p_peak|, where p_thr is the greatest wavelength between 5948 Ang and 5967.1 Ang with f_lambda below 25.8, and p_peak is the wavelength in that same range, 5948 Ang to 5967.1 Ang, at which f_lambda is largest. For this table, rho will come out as 5.5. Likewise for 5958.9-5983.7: 22.0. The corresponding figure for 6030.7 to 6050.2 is 8.3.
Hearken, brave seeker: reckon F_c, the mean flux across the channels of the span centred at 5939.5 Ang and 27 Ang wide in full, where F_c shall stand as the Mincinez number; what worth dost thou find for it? 26.6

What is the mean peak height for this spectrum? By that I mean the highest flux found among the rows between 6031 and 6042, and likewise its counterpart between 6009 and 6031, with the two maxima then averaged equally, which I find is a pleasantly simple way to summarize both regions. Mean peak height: 27.9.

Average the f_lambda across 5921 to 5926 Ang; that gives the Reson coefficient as 26.4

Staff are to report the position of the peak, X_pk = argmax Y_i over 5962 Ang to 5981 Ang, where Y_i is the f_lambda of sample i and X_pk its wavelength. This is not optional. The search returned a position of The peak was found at 5968.52 Ang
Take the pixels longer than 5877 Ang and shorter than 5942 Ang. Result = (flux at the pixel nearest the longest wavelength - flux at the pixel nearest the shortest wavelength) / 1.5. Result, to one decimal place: 1.5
